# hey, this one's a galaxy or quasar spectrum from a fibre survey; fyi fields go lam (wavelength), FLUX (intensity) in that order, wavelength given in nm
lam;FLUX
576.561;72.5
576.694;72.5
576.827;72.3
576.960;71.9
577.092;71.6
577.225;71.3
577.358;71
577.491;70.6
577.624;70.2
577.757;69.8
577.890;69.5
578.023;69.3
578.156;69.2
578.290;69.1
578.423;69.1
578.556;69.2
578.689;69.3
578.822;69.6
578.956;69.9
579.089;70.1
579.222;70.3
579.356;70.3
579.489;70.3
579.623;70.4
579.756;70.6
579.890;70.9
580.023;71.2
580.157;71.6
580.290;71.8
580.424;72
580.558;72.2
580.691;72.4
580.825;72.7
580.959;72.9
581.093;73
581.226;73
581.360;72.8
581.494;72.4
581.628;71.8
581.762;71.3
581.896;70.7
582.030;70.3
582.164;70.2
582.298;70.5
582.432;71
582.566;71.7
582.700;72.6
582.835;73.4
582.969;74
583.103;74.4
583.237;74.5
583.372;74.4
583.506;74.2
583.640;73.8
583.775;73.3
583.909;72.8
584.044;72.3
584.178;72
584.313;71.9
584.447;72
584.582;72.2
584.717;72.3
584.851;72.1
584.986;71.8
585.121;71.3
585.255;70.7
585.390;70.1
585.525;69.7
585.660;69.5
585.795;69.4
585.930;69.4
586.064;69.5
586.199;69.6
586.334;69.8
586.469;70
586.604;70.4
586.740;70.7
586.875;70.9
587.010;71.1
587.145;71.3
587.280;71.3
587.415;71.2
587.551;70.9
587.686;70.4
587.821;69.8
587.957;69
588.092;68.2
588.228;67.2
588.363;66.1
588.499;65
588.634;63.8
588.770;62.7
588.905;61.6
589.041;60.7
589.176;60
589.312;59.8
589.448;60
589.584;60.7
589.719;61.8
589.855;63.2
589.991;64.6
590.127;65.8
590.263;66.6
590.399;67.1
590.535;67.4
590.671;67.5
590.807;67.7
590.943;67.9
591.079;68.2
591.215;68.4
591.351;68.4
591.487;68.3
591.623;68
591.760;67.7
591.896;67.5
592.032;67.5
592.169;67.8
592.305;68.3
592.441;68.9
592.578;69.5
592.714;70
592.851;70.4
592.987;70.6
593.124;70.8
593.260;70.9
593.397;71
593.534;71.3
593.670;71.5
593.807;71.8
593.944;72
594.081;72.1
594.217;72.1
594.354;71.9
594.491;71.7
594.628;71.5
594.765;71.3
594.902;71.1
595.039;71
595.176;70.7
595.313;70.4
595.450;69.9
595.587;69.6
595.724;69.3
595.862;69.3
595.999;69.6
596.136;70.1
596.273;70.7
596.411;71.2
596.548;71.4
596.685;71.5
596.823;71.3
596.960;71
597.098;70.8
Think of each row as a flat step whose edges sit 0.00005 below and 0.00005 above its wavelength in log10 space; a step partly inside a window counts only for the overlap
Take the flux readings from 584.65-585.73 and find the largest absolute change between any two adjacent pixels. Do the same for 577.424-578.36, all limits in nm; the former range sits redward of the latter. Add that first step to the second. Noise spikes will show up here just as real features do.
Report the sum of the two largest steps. 1.00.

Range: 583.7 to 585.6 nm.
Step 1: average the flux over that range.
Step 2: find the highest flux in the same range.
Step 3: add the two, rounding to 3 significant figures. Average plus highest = 145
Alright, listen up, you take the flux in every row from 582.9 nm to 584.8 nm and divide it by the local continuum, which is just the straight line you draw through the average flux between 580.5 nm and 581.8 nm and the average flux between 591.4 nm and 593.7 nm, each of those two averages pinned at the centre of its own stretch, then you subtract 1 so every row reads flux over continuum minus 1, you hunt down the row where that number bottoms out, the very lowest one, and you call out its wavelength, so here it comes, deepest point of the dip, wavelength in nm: 584.313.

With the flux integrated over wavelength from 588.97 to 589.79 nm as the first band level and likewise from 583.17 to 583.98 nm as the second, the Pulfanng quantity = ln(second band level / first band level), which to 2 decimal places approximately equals 0.19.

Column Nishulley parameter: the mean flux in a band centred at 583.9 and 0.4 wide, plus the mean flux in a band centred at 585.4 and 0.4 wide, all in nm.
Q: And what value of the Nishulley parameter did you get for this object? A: 143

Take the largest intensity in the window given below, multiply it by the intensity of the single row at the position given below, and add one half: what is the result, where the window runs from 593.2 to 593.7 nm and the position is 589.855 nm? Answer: 4519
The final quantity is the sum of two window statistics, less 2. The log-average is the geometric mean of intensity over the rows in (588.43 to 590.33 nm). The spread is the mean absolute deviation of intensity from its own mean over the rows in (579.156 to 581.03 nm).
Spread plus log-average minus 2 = 61.4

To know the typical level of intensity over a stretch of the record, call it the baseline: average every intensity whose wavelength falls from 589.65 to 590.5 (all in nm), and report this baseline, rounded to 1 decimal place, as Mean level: 64.9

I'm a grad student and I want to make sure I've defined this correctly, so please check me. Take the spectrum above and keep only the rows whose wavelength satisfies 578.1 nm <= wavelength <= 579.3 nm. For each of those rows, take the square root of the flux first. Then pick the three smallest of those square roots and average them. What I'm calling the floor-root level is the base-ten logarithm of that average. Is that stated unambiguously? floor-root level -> 0.920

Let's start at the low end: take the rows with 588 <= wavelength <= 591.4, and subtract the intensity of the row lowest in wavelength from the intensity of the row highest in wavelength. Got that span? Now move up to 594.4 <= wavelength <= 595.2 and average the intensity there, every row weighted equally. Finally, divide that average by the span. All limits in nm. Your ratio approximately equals 356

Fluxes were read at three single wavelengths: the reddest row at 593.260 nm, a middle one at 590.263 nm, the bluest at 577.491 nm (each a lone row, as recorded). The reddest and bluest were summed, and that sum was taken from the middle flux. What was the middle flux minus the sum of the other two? -74.9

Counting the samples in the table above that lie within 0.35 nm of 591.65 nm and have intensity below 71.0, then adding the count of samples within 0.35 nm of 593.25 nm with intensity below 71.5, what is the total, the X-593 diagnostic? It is 10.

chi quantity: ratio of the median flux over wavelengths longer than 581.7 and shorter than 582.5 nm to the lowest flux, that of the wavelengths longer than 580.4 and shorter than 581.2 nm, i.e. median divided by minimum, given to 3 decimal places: 0.981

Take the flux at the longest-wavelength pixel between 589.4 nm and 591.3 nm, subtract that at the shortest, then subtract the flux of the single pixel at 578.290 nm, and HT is -60.7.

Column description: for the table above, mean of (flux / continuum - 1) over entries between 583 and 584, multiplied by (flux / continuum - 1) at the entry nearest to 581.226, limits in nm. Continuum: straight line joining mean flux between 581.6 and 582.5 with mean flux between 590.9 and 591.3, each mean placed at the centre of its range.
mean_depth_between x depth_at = 0.0014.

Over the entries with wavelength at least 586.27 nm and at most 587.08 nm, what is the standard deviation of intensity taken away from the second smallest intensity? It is 69.5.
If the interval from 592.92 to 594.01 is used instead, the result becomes 70.3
